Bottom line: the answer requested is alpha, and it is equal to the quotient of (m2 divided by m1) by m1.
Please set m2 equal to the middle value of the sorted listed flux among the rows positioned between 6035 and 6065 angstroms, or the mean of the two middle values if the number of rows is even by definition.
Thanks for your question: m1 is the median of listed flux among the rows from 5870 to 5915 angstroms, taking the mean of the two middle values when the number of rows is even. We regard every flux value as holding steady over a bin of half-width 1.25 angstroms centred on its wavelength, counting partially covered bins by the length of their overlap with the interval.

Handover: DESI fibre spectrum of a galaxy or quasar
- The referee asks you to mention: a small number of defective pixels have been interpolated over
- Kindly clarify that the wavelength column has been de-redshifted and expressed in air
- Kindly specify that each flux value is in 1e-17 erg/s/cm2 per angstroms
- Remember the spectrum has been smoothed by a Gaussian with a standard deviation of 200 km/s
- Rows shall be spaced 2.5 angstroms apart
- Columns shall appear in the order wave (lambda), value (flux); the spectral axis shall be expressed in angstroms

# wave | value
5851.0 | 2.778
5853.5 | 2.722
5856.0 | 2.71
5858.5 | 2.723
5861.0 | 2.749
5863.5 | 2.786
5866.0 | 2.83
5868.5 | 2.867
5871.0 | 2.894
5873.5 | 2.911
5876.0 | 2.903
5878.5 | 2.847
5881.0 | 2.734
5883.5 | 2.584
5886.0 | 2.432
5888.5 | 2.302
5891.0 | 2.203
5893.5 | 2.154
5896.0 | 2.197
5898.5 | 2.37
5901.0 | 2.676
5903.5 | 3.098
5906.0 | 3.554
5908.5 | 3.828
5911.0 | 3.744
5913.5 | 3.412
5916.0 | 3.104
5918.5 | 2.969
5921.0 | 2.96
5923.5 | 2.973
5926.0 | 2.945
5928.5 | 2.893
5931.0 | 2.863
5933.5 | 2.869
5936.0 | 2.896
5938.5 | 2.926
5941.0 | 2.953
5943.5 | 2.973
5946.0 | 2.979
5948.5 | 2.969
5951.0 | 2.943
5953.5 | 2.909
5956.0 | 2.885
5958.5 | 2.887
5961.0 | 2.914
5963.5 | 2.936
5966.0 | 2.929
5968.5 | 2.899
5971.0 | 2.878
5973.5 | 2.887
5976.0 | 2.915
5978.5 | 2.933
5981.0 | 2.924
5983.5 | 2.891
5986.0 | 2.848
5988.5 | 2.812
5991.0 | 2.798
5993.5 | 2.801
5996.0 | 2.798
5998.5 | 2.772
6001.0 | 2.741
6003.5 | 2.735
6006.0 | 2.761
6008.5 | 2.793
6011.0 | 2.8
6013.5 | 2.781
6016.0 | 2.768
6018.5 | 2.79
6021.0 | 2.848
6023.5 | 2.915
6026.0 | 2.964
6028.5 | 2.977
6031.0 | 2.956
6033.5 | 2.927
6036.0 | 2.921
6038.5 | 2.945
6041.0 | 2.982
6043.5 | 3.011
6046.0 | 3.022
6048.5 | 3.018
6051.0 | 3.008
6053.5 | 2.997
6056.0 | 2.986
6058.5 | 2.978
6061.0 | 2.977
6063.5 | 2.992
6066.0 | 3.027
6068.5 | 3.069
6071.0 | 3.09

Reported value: 0.38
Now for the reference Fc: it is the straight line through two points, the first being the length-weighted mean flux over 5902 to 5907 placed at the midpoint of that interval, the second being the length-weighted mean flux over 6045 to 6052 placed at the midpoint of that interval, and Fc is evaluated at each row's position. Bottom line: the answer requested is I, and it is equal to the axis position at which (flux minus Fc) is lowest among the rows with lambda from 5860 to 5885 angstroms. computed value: 5883.5 angstroms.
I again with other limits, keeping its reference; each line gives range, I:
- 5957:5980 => 5958.5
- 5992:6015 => 6003.5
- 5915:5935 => 5931.0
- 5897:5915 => 5898.5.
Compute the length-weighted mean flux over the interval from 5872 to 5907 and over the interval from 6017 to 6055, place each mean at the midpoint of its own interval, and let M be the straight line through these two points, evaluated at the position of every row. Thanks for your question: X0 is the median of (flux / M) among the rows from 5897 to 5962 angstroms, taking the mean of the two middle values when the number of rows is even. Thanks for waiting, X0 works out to 1.07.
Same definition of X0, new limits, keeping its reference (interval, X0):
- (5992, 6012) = 0.97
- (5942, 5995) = 1.04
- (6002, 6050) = 0.99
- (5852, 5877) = 1.09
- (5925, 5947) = 1.07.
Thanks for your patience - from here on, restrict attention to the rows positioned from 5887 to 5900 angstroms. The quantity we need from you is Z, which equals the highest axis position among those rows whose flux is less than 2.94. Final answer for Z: 5898.5 angstroms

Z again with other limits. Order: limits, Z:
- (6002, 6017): 6016.0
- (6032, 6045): 6036.0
